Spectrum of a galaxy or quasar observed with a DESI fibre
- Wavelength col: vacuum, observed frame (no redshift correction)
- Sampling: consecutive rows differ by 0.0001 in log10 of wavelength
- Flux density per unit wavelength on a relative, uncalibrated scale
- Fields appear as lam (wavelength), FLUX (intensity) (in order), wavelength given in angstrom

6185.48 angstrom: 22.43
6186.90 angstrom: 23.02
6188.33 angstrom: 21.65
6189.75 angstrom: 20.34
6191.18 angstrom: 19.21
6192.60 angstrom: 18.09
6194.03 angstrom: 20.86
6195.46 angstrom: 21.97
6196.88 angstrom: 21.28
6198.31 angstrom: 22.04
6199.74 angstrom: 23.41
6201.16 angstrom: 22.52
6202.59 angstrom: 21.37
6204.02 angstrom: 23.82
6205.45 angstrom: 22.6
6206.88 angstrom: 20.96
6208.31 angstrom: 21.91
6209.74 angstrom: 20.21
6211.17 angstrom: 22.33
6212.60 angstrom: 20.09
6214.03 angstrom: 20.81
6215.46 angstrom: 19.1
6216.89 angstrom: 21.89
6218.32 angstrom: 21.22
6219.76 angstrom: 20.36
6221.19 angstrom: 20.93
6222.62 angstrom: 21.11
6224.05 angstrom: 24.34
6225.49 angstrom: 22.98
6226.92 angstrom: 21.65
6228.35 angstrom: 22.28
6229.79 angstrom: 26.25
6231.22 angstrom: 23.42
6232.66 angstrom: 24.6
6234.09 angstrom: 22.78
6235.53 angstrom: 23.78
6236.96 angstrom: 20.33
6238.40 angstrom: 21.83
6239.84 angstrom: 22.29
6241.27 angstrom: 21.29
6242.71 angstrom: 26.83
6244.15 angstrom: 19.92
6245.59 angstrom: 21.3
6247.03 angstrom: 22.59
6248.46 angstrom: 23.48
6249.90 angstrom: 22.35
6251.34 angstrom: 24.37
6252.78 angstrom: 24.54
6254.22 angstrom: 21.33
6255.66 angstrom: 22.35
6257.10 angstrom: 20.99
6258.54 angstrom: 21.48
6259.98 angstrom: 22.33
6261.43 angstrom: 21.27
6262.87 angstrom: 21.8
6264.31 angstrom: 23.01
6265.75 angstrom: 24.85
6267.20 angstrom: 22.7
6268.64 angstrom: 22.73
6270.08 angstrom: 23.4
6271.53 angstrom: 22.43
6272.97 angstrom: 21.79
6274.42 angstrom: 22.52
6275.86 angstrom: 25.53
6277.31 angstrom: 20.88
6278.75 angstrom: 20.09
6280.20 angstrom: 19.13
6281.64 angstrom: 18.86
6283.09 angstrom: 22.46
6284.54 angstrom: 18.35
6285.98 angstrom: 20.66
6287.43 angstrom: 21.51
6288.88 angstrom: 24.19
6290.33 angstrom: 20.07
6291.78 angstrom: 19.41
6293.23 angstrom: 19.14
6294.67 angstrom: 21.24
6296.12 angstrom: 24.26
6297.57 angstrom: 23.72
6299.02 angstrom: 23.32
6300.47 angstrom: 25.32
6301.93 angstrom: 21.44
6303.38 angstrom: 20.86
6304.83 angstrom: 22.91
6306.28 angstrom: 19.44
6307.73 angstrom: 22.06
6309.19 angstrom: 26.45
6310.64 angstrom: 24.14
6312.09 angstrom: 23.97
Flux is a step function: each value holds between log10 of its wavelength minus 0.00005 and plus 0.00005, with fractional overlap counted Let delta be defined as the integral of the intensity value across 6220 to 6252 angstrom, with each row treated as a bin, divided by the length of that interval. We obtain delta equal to 22.7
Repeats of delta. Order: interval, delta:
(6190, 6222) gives 21.2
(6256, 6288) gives 21.8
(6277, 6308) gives 21.3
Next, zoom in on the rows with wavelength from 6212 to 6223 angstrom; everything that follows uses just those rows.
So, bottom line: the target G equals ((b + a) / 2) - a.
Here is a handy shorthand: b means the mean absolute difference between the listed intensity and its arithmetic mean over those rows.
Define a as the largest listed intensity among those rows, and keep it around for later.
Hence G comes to -10.6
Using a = 21.89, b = 0.6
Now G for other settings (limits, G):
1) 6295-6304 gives -12.0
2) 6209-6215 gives -10.8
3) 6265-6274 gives -12.0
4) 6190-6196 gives -10.3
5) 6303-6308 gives -10.9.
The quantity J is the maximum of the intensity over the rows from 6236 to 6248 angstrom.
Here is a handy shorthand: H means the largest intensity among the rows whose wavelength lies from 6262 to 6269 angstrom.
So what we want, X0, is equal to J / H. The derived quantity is 1.08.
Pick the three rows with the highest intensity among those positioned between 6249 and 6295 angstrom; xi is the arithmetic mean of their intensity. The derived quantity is 25.0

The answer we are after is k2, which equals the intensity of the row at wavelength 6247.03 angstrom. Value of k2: 22.59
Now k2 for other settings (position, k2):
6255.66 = 22.35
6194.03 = 20.86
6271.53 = 22.43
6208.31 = 21.91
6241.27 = 21.29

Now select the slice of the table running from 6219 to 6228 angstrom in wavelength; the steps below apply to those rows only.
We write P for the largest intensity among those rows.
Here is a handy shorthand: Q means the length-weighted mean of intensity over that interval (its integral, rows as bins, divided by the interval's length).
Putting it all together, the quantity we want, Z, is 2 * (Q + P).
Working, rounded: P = 24.34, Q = 21.9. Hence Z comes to 92.5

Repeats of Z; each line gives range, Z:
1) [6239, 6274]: 98.8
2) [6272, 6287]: 93.2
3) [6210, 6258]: 98.2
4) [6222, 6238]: 98.6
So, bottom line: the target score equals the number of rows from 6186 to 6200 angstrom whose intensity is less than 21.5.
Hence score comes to 5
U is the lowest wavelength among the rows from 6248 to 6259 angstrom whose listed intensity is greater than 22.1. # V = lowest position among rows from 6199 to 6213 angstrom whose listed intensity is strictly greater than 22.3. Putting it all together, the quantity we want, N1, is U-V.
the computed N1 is 48.7 angstrom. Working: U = 6248.46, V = 6199.74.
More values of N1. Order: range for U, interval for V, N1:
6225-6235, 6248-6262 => -23.0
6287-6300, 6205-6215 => 83.4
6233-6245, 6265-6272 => -31.7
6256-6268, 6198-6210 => 60.2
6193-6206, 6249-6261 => -50.2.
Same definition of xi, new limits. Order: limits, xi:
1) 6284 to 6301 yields 24.6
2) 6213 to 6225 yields 22.5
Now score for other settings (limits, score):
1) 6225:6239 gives 1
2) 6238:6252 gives 3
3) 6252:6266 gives 4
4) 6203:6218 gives 5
